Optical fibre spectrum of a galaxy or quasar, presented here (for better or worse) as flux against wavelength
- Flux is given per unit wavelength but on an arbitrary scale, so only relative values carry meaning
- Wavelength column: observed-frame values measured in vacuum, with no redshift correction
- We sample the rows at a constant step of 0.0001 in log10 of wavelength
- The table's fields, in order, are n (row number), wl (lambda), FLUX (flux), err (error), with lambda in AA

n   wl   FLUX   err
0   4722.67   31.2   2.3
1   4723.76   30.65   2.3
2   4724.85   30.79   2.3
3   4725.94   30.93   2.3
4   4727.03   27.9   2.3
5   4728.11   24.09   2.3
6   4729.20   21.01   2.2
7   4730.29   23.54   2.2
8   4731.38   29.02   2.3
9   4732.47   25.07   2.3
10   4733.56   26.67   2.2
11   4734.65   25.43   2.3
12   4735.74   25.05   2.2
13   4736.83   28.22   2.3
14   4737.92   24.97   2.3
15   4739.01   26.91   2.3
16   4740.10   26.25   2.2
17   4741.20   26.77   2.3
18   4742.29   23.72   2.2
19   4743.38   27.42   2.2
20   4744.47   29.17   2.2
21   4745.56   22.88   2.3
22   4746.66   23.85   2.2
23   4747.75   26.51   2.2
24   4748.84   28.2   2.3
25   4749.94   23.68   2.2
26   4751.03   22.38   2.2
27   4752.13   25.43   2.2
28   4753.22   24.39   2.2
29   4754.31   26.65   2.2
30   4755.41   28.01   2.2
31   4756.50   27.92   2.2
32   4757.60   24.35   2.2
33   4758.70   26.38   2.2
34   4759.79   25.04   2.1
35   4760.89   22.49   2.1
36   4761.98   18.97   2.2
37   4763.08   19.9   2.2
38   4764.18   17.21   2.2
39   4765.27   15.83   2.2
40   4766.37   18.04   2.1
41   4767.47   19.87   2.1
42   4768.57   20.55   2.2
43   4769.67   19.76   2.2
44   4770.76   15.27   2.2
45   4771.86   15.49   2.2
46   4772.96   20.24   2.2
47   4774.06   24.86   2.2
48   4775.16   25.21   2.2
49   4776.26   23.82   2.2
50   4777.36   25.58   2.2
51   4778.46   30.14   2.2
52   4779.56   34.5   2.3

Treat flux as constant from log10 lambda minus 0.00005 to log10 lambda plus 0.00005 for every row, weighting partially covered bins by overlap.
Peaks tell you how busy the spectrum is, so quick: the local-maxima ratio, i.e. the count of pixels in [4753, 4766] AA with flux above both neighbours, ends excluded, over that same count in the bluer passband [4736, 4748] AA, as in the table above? 1.00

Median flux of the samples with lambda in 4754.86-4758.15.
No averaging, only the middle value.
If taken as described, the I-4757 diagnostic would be 28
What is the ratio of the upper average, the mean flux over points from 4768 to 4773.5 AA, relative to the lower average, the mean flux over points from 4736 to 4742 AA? 0.69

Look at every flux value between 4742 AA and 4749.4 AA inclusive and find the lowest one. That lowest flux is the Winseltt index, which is 22.88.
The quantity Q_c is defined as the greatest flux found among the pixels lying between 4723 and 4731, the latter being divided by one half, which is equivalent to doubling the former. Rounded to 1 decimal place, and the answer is 61.9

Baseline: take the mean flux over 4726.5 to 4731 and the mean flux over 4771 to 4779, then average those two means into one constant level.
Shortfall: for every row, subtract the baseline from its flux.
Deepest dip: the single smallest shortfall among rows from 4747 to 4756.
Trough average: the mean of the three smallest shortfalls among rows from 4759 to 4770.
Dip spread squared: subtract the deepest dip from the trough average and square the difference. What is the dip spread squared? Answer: 29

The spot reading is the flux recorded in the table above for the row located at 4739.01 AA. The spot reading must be 26.91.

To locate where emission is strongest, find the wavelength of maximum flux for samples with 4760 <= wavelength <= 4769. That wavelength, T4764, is 4760.89 AA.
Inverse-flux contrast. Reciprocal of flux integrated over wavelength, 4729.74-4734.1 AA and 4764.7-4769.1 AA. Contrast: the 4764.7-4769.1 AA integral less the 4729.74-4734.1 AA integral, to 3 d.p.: 0.071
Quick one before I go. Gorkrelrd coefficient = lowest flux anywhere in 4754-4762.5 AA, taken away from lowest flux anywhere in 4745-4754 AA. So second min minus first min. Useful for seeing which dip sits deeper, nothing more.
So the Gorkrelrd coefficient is 3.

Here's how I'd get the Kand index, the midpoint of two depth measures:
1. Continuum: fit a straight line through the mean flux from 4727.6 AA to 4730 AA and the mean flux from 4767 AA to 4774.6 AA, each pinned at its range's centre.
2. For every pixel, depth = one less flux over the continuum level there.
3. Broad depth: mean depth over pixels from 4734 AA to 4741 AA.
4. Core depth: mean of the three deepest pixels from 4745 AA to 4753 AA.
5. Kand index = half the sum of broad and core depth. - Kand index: -0.14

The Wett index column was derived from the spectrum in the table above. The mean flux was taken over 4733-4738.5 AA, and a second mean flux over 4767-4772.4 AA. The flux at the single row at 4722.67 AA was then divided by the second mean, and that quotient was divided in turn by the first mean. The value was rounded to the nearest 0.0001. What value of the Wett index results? 0.0658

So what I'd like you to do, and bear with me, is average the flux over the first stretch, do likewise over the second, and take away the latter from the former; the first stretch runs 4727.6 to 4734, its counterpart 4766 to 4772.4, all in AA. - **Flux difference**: 7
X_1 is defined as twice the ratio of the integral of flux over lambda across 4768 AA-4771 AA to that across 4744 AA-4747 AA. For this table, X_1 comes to 1.5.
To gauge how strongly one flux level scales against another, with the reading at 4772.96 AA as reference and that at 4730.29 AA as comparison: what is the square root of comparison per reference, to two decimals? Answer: 1.08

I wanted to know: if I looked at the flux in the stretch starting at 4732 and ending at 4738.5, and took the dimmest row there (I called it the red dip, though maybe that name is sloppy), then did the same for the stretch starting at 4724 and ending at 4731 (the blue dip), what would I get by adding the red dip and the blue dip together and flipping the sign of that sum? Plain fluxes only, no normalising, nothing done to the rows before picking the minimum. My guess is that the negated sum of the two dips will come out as -46.0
